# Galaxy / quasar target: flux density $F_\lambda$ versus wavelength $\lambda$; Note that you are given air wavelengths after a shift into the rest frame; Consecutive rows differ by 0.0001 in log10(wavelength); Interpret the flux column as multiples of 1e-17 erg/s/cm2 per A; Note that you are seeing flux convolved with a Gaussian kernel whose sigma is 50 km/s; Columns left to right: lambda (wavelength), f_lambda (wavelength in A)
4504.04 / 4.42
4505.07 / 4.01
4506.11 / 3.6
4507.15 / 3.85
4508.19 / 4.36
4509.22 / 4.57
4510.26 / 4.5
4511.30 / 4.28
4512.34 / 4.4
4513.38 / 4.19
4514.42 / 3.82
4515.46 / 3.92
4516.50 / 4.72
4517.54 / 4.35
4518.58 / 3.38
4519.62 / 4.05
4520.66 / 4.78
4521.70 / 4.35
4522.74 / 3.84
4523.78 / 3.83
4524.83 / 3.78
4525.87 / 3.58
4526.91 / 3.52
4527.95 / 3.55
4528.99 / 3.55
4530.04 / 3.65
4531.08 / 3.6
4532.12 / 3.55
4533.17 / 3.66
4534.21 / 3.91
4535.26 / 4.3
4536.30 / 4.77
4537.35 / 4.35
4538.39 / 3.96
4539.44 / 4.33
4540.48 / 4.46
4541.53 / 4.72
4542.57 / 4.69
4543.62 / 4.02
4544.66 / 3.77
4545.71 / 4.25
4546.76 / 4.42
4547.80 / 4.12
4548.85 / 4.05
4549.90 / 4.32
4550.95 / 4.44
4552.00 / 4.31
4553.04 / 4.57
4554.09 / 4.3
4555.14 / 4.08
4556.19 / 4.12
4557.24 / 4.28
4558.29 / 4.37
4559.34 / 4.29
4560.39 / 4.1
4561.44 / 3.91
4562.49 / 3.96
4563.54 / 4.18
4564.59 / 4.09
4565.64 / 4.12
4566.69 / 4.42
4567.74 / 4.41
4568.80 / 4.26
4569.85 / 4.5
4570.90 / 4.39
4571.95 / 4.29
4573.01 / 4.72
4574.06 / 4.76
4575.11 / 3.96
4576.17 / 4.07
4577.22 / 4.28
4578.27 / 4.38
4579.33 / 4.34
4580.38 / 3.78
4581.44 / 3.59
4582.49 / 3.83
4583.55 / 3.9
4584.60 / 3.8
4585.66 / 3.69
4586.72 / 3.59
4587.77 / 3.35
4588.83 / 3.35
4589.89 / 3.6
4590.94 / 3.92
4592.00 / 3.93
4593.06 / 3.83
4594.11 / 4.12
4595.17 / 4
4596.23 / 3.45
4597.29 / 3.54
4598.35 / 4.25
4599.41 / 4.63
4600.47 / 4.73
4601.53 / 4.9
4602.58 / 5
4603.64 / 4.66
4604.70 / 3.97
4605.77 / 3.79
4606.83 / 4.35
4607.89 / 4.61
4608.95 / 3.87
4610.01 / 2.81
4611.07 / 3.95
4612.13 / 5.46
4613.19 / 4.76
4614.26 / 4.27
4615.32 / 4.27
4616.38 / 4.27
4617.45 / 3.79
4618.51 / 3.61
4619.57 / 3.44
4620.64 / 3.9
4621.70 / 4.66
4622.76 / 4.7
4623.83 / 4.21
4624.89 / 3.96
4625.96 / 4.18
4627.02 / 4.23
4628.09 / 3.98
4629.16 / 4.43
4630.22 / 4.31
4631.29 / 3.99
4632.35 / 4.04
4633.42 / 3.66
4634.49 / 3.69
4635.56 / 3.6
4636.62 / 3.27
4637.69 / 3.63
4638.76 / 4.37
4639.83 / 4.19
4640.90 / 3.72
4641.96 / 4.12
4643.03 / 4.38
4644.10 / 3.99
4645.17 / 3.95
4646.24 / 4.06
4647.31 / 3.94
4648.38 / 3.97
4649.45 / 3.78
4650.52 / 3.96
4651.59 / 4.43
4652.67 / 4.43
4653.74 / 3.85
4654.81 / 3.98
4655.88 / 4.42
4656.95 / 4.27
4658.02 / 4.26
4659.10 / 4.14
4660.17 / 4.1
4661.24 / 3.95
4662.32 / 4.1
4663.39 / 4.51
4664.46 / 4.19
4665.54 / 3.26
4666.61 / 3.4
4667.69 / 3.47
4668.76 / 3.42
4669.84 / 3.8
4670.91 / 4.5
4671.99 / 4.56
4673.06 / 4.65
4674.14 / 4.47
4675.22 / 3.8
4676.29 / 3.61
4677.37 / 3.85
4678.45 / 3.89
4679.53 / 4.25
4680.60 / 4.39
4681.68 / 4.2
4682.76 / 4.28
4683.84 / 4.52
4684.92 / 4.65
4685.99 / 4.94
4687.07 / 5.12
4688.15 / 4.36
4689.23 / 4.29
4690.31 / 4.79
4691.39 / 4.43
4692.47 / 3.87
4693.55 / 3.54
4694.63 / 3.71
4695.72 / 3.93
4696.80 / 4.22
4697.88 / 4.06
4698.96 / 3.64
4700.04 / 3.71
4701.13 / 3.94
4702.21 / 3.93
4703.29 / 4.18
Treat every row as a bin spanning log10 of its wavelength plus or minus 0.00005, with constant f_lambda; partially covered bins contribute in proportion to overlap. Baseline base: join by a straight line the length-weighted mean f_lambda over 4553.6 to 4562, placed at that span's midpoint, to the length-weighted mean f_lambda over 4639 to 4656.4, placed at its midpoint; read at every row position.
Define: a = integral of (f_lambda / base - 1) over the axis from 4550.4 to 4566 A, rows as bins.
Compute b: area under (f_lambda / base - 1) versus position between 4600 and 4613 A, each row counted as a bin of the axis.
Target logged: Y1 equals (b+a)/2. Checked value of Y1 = 0.4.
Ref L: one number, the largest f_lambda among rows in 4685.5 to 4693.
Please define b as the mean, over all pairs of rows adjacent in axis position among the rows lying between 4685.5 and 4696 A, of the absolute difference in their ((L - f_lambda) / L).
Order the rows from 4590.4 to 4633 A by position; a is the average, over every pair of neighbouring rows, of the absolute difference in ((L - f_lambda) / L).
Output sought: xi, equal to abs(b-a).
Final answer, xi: 0.005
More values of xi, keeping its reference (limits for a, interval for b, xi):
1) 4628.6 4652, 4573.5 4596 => 0.010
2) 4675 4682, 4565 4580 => 0.002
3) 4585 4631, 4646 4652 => 0.032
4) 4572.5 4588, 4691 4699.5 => 0.019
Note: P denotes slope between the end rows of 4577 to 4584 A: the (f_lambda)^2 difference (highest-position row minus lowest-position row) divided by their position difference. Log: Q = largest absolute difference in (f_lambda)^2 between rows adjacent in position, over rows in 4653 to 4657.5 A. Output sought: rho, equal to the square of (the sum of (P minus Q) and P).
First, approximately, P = -0.5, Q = 3.7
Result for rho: 22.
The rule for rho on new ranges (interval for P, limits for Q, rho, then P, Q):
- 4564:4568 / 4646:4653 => 5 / 0.9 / 3.9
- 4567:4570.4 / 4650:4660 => 16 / 0.4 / 4.8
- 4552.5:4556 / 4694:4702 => 53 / -2.0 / 3.2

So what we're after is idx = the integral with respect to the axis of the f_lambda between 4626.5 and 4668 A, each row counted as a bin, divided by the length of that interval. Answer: 4.00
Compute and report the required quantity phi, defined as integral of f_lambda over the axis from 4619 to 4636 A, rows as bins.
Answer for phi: 69.0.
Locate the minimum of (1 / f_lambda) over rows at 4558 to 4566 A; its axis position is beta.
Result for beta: 4558.29 A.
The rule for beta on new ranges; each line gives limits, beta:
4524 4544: 4536.30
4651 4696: 4687.07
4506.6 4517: 4516.50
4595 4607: 4602.58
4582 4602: 4601.53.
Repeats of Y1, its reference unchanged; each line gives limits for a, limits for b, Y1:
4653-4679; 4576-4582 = -0.2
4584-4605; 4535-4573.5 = 0.2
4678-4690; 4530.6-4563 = 0.6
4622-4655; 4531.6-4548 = -0.2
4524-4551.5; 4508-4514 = -0.4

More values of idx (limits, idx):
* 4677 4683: 4.14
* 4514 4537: 3.93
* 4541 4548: 4.29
